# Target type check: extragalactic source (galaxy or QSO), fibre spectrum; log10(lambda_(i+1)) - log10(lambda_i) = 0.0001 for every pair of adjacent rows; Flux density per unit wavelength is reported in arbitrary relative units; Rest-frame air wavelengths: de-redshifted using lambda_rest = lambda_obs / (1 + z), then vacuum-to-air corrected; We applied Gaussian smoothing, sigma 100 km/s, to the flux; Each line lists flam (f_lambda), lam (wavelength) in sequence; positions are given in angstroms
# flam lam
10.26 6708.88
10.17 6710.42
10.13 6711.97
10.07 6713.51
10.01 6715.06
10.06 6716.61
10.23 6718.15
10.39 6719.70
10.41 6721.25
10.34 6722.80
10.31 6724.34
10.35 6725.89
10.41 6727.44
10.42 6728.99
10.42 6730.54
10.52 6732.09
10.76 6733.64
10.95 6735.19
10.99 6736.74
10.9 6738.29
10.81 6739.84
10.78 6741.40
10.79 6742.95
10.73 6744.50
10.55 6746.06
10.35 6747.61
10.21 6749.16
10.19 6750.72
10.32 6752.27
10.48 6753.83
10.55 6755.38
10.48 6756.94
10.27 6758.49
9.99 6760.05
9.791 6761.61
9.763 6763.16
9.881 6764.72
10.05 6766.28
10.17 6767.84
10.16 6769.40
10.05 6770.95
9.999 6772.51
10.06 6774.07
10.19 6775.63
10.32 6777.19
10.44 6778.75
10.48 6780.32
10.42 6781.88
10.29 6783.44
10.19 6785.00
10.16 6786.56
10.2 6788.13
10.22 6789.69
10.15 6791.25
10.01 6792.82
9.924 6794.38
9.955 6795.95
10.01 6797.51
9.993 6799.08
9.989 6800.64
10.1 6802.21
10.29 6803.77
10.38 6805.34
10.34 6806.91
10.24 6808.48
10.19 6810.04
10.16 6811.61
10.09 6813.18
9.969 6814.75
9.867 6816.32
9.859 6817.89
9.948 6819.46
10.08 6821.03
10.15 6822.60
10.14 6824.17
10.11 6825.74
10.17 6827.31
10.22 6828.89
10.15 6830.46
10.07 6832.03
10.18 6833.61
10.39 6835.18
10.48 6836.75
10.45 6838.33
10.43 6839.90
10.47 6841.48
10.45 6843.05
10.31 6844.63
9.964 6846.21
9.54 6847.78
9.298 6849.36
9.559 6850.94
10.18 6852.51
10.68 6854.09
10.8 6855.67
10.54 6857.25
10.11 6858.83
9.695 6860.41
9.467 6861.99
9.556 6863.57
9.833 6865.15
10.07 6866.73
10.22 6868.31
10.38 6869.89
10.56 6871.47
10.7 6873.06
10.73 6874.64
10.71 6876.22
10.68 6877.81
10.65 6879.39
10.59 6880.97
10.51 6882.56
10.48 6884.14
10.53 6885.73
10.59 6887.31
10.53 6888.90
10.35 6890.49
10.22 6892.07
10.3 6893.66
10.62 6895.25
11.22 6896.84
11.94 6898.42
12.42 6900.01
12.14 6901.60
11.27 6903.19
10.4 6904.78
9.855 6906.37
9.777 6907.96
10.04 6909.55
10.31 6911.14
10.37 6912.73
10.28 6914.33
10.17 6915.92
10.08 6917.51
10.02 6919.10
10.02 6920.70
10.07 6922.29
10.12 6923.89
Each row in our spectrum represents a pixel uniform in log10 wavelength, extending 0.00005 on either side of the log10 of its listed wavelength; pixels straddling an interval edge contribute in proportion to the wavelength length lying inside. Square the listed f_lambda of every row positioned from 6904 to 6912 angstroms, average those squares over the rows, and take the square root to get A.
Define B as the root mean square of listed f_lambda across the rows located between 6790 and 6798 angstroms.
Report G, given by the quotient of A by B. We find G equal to 1.007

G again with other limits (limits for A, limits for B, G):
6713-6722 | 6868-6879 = 0.965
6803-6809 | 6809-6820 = 1.030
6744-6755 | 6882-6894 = 0.997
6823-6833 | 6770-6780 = 0.997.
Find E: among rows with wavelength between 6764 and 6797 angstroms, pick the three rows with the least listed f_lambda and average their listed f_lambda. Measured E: 9.9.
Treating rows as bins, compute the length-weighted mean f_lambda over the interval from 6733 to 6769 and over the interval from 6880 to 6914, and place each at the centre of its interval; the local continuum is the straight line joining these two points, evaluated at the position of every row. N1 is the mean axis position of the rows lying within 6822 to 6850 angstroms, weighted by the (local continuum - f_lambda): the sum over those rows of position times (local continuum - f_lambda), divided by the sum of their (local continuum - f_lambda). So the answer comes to 6838.1 angstroms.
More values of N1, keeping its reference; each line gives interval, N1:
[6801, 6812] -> 6807.1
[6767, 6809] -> 6789.4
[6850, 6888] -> 6862.7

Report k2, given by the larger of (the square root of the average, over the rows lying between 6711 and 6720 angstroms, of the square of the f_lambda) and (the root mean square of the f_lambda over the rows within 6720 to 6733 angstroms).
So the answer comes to 10.4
